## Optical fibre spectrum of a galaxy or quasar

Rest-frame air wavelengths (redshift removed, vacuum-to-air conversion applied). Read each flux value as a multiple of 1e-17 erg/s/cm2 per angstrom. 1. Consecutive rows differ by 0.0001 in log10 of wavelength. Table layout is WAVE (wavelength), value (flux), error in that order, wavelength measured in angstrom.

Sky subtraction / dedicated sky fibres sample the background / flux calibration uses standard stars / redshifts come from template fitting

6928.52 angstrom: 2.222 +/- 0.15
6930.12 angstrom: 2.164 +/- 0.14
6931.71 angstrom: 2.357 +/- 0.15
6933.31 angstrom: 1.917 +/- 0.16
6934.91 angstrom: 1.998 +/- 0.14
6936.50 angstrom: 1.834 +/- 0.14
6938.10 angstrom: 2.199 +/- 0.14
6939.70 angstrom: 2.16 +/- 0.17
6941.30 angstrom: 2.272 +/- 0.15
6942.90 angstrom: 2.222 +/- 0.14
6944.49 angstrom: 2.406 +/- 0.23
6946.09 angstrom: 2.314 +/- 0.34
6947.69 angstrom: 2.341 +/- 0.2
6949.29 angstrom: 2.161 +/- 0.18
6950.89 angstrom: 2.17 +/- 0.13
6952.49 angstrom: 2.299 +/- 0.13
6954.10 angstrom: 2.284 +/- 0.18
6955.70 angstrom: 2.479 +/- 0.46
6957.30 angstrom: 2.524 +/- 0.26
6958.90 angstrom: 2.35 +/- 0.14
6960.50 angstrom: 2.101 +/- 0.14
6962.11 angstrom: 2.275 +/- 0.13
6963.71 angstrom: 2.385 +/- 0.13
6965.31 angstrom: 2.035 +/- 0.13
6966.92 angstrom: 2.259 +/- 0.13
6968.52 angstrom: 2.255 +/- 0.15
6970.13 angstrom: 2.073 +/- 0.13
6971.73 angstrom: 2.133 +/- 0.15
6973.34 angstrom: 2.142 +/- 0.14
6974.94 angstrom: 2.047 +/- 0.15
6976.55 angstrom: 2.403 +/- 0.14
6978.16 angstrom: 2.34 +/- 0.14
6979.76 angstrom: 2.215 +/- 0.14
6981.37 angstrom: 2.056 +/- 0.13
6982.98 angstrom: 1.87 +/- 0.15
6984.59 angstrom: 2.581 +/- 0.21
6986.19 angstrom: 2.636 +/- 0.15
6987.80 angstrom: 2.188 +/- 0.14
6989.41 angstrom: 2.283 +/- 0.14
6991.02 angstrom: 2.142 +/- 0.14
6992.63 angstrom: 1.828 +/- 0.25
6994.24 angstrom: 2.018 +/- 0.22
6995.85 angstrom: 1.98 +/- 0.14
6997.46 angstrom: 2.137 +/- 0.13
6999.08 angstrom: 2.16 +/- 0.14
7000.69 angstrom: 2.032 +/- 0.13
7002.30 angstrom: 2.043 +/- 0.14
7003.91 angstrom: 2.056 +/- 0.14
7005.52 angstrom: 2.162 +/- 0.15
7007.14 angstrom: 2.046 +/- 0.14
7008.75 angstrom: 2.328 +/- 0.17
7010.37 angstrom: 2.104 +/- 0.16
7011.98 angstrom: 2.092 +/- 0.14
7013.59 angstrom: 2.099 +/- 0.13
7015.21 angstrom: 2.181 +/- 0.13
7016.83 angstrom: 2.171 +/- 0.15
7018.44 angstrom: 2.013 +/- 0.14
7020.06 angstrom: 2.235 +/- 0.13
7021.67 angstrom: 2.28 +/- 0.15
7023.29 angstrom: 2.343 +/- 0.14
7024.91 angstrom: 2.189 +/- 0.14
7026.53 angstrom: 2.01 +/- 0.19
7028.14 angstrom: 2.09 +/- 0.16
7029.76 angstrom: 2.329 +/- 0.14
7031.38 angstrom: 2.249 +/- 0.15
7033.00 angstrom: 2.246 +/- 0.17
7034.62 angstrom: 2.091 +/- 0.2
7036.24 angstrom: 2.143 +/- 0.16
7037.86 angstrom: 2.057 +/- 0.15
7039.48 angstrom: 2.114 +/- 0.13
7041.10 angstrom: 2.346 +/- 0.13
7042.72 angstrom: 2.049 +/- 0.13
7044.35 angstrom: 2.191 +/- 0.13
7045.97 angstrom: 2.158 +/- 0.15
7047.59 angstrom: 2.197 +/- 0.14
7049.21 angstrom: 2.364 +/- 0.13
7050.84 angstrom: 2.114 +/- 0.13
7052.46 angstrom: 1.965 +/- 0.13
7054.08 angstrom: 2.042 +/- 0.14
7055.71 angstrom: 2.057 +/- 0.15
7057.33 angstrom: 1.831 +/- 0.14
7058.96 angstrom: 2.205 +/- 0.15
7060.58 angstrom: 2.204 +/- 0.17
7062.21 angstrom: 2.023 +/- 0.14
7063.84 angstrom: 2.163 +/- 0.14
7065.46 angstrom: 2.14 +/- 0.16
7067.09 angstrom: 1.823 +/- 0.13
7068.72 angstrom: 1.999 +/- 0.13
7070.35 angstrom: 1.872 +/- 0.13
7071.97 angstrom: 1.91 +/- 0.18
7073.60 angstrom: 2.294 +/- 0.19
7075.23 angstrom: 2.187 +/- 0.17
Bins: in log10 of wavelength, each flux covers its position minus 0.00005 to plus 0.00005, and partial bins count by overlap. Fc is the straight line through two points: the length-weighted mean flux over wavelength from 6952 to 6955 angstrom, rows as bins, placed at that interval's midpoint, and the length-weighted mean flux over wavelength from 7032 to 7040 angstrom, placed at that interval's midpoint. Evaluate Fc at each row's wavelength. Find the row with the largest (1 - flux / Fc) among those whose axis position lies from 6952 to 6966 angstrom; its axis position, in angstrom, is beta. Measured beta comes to 6965.31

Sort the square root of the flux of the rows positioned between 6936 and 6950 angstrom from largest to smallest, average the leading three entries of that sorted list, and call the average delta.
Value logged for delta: 1.53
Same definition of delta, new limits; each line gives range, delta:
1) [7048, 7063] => 1.50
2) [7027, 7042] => 1.52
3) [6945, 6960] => 1.57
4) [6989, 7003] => 1.48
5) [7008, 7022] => 1.51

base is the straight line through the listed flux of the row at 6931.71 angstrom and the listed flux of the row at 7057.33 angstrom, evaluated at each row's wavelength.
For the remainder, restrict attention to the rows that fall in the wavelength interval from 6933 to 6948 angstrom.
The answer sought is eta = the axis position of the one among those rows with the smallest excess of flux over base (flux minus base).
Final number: 6936.50 angstrom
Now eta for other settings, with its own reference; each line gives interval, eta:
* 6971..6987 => 6982.98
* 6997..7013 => 7000.69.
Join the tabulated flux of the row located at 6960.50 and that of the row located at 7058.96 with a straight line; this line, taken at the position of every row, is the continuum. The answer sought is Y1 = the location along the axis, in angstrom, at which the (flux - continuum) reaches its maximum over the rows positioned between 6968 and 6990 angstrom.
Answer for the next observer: 6986.19 angstrom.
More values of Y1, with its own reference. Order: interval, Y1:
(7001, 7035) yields 7008.75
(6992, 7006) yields 6999.08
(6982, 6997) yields 6986.19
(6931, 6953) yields 6944.49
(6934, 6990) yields 6986.19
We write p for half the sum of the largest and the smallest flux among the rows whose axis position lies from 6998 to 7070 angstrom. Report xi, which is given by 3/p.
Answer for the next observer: 1.43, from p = 2.09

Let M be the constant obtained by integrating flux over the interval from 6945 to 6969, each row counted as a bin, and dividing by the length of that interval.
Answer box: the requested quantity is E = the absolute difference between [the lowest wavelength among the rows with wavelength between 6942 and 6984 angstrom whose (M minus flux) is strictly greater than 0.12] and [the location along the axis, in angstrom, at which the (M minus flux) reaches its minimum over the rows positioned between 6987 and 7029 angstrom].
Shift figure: 74.0 angstrom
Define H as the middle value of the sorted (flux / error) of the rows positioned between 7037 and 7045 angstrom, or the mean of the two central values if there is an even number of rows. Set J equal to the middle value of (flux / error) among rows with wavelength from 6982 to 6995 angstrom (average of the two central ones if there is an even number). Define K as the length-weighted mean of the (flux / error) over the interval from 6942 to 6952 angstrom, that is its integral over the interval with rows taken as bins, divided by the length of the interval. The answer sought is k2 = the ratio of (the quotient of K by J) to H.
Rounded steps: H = 16.3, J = 13.9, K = 12.5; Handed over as 0.055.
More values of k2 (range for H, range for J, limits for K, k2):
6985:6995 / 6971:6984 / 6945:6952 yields 0.050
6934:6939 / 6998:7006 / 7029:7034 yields 0.070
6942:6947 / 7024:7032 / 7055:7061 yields 0.087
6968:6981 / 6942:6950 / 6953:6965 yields 0.076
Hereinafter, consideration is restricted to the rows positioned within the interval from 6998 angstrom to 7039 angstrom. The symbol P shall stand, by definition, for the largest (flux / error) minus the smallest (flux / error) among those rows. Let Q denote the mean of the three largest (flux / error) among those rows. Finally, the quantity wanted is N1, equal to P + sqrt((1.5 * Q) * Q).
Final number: 27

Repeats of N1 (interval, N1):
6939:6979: 35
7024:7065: 29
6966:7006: 32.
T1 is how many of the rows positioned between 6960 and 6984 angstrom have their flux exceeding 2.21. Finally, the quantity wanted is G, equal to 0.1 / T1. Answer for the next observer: 0.014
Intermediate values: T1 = 7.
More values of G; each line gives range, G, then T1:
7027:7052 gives 0.020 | 5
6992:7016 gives 0.100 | 1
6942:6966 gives 0.009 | 11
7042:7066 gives 0.100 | 1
